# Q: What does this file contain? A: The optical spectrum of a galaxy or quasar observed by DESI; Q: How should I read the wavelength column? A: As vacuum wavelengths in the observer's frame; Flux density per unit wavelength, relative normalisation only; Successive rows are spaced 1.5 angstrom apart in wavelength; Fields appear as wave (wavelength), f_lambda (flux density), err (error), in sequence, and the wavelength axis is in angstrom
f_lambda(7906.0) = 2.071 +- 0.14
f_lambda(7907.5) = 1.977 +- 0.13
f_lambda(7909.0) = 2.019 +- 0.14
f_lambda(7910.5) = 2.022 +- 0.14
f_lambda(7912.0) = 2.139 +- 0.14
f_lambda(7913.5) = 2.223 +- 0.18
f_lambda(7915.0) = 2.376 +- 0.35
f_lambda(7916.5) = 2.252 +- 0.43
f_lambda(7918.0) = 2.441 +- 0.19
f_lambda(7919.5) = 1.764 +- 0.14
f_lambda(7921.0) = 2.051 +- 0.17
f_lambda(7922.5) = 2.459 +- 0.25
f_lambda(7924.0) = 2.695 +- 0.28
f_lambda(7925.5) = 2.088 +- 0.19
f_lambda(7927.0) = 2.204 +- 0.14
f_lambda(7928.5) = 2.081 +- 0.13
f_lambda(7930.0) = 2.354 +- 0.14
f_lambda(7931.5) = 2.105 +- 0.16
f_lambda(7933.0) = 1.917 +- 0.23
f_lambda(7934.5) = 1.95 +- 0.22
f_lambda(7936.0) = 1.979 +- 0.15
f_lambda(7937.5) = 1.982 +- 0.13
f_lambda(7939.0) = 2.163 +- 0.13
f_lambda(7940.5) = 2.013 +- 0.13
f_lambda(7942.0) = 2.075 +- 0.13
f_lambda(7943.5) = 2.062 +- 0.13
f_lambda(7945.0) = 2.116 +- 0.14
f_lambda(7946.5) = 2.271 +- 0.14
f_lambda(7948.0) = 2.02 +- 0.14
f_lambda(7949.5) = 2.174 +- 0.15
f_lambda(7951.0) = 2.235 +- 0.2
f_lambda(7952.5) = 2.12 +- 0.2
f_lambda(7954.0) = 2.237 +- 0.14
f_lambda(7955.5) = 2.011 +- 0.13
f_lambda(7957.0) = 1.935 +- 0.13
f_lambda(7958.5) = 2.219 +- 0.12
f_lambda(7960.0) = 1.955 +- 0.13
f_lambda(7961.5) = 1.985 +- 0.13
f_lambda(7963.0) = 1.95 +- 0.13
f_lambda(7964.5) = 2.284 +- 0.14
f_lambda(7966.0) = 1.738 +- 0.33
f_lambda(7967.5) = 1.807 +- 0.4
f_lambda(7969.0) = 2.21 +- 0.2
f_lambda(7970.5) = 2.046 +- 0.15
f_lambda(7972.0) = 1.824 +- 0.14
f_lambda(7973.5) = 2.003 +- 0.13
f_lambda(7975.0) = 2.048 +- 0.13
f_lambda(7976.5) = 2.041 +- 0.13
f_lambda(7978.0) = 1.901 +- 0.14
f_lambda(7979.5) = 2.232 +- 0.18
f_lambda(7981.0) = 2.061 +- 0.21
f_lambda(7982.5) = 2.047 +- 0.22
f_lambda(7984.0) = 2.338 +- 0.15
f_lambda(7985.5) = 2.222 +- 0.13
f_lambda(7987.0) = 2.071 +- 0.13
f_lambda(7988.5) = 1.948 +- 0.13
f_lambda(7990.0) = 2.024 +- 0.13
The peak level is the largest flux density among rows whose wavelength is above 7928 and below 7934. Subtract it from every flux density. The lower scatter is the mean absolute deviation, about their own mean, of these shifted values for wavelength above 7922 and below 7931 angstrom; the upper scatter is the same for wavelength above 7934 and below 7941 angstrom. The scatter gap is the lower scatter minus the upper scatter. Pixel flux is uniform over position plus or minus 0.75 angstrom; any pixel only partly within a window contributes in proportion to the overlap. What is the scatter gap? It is 0.13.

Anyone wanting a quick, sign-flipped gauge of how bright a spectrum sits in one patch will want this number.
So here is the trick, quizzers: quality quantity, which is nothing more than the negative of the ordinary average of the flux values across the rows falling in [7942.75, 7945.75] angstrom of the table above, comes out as -2.09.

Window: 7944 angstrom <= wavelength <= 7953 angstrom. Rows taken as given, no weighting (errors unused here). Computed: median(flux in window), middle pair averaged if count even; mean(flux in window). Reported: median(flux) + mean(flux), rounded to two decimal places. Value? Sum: 4.30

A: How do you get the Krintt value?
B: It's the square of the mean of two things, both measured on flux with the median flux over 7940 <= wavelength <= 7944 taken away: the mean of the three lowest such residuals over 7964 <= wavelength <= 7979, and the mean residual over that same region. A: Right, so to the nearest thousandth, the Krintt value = 0.030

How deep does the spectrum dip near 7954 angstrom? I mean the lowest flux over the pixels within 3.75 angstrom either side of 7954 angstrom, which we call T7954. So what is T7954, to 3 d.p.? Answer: 1.935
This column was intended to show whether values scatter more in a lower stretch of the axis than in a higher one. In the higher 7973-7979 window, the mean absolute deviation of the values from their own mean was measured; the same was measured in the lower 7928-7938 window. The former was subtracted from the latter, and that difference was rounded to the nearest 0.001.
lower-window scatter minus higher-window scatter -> 0.061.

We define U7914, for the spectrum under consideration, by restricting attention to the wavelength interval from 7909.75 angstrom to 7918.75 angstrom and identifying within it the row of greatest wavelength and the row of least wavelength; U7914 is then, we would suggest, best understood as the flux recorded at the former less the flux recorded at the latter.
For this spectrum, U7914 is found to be 0.42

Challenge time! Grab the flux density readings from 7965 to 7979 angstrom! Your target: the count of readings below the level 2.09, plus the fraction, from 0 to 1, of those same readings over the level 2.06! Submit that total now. 8.1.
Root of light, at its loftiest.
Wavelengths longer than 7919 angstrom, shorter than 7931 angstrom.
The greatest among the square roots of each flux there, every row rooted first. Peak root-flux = 1.64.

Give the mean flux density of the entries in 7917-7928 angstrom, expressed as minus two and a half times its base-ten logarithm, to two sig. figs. -0.88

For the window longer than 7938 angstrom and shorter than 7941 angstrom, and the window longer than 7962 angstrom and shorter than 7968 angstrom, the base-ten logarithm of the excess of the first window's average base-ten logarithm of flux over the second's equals -1.5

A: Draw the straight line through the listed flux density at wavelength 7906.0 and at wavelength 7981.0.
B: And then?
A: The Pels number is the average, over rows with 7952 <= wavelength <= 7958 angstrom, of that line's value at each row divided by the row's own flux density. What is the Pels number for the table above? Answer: 1.00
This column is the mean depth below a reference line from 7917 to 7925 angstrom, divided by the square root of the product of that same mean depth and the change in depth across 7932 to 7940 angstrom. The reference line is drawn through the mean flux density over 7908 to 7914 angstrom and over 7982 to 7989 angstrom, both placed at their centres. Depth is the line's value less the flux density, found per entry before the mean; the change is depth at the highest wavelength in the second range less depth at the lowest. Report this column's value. -0.9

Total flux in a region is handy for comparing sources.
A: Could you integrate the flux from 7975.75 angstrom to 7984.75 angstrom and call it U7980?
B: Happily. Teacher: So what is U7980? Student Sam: 19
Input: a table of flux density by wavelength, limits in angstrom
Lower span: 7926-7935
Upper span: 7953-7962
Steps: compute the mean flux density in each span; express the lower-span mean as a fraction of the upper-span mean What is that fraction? 1.022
